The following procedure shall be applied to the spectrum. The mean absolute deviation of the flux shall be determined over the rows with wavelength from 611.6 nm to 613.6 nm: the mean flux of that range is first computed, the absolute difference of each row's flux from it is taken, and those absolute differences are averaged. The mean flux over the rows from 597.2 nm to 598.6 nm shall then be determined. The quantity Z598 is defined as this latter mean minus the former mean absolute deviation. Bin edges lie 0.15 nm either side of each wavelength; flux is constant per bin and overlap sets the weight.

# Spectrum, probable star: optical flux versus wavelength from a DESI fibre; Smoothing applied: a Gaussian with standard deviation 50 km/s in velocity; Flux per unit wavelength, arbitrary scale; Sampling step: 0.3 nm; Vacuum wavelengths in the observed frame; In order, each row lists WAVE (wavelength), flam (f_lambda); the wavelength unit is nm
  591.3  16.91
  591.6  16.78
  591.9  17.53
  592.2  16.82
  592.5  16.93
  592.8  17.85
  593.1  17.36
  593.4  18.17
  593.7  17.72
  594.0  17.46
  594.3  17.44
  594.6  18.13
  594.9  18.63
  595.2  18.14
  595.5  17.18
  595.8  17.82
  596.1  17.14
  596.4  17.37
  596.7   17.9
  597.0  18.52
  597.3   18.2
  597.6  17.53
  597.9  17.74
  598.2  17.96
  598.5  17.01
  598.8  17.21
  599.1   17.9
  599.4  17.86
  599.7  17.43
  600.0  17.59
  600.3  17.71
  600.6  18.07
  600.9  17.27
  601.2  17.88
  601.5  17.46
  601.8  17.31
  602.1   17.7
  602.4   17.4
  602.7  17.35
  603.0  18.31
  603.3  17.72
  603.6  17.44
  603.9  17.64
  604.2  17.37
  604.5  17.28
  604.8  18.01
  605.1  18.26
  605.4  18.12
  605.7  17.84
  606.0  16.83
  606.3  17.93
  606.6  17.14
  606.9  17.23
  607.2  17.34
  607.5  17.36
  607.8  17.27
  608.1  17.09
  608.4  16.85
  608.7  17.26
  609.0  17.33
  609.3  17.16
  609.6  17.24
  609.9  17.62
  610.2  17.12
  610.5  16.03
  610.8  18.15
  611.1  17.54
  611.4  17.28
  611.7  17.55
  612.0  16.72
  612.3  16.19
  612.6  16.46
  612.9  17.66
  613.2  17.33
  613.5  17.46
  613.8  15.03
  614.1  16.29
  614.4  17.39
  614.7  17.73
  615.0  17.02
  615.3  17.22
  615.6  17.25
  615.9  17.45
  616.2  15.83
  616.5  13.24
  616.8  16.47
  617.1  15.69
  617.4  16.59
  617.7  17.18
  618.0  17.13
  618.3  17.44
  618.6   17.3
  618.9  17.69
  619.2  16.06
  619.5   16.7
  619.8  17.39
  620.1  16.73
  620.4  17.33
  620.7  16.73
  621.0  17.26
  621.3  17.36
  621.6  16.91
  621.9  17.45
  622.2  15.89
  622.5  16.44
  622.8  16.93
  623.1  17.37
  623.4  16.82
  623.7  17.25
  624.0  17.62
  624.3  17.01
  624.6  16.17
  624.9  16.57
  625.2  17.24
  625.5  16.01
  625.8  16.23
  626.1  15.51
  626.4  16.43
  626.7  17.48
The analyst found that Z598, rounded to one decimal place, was 17.2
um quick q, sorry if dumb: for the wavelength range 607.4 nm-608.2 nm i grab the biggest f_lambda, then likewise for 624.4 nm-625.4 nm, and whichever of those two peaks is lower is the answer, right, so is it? 17.2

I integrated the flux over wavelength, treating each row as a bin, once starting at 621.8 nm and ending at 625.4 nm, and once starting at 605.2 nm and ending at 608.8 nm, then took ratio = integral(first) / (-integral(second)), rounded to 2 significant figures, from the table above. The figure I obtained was -0.97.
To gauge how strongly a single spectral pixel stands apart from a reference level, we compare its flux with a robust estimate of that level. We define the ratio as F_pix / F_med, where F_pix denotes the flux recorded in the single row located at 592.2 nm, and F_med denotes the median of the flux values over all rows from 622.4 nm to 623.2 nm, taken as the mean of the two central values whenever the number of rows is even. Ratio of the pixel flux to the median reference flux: 0.99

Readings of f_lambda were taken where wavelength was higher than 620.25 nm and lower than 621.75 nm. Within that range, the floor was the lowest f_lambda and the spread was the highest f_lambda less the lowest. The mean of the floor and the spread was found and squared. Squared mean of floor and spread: 75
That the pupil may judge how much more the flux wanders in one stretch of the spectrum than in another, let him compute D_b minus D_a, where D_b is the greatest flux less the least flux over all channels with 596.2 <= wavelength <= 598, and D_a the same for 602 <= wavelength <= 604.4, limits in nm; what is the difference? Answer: 0.19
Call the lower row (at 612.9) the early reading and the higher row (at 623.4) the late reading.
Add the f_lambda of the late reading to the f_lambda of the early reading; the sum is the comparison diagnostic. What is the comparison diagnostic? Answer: 34.5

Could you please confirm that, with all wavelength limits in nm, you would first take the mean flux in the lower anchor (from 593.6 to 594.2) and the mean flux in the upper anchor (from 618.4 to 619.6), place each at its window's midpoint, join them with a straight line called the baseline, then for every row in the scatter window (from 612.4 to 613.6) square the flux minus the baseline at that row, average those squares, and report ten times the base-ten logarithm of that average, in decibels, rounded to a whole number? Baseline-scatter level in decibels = -6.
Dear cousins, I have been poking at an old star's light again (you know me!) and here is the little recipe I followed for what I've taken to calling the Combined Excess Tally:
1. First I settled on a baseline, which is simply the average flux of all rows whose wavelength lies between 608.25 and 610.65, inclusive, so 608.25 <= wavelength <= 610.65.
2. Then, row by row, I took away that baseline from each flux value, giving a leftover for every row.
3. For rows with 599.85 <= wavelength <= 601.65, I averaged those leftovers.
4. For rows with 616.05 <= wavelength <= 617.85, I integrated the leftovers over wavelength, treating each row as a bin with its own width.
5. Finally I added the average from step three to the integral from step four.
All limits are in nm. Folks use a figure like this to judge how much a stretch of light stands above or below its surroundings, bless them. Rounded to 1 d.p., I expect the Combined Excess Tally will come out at -1.7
